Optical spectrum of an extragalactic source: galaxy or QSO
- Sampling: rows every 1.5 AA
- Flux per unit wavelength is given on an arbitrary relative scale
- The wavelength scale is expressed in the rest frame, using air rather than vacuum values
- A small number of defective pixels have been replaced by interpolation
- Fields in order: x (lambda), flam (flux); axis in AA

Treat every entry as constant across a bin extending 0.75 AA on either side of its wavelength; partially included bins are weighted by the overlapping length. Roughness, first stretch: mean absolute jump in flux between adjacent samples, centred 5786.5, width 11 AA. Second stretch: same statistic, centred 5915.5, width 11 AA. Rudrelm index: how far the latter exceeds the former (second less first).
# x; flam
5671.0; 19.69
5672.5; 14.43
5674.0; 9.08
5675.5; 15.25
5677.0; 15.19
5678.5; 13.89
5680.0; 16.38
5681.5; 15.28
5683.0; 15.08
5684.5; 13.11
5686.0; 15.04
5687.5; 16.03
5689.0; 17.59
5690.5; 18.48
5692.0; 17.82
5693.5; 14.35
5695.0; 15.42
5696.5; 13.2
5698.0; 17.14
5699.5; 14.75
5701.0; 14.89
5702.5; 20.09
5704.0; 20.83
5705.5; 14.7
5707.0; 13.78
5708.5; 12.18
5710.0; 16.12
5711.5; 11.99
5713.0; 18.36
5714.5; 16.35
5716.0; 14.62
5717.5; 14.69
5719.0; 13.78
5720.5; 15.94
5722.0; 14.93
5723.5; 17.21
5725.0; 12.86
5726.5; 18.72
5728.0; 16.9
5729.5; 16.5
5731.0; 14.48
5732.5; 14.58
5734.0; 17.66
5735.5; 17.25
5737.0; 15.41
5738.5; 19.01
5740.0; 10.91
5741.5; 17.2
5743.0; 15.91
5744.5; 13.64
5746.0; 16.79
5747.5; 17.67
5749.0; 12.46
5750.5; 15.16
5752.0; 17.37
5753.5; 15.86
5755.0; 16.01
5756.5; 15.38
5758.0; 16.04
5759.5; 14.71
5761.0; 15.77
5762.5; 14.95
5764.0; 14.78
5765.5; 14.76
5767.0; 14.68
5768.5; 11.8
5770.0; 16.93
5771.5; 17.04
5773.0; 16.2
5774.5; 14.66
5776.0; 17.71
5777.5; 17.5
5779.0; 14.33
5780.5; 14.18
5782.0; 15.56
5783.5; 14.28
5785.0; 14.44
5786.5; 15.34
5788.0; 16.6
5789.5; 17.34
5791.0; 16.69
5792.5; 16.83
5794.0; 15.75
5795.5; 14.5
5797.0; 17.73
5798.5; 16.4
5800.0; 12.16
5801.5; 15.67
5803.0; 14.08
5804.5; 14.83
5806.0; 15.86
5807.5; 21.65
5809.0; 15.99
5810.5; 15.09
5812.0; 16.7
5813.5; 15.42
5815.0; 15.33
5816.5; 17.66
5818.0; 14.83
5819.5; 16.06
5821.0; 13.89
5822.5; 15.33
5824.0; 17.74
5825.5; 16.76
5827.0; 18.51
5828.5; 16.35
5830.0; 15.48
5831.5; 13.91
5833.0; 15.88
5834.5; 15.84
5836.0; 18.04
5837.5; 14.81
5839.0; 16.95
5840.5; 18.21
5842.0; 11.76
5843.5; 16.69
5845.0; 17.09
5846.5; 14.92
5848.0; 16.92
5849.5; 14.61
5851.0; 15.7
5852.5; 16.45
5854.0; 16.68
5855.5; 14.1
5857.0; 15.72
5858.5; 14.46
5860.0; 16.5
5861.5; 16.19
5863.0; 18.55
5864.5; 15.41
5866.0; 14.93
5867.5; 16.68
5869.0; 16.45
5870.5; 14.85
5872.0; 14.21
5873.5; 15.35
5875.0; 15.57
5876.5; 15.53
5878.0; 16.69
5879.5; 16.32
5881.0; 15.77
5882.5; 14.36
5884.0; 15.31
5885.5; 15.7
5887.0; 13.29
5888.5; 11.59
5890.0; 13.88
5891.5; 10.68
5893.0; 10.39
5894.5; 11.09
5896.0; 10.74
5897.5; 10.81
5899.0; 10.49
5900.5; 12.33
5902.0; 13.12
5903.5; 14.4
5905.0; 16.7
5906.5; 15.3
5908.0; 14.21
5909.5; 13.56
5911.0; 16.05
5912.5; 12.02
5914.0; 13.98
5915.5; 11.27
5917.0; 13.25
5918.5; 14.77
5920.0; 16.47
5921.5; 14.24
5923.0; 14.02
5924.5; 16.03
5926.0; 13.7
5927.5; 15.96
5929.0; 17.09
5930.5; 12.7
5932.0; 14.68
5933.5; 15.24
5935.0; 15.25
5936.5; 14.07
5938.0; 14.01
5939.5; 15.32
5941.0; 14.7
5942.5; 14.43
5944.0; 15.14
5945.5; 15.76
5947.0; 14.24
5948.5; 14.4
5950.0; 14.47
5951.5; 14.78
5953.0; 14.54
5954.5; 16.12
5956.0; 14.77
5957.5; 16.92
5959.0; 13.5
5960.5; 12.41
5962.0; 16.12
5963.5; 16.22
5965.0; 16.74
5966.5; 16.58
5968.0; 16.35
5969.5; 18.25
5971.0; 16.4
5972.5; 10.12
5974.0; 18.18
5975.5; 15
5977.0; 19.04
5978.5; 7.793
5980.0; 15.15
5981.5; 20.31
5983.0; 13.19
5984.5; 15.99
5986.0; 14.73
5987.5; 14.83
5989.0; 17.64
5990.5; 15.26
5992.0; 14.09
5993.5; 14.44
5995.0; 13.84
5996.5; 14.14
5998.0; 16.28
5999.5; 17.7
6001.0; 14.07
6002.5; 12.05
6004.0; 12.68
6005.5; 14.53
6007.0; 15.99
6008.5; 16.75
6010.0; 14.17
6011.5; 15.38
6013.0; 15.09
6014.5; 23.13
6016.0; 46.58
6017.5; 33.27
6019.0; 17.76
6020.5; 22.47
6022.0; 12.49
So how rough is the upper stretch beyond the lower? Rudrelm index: 1.5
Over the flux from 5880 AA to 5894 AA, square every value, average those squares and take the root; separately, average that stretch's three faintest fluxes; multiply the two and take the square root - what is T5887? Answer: 12.2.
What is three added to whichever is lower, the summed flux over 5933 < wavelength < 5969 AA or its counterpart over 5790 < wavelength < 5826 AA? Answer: 365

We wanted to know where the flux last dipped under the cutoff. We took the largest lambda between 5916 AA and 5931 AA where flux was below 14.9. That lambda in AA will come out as 5930.5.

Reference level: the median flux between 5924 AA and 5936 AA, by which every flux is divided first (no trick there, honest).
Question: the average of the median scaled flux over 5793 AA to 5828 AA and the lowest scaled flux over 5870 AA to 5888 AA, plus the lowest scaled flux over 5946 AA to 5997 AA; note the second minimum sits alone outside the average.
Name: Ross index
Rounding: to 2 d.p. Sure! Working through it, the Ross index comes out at 1.46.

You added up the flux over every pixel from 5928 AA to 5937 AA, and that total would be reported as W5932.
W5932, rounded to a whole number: 89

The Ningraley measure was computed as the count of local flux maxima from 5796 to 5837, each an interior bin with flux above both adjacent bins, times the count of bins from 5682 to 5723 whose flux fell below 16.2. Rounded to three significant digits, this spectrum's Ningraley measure 152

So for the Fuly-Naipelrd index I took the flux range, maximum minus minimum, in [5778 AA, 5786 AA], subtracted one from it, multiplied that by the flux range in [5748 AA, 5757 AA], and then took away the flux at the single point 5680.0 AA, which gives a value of -15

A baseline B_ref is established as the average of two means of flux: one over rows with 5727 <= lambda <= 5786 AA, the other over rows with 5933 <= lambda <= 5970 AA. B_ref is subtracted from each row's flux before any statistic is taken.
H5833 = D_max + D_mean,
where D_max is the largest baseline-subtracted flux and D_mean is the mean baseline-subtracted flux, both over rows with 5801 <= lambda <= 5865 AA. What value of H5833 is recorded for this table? 6.9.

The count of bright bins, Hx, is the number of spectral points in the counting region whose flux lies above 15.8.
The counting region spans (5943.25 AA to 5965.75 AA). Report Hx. 5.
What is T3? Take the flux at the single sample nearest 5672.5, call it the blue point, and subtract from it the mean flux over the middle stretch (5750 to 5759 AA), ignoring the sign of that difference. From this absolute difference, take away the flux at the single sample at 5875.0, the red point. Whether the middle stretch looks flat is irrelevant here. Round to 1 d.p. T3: -14.0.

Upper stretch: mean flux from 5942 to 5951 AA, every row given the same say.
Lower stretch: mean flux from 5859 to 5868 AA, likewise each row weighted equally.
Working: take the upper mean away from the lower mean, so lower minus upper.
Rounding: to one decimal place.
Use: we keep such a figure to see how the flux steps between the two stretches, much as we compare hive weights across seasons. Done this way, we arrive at 1.6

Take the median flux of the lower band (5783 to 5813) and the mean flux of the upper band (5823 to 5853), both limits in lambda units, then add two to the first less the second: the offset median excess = 1.7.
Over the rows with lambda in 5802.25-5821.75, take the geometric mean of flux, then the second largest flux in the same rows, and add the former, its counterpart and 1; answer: 34.5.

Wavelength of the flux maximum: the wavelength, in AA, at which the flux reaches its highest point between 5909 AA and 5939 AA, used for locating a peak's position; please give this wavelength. 5929.0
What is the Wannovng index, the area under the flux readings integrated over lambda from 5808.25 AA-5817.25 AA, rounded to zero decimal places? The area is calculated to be 144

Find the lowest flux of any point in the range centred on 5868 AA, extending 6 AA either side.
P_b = 14.21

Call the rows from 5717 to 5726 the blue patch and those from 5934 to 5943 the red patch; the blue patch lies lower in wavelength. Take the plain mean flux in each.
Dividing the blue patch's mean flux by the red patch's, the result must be 1.02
